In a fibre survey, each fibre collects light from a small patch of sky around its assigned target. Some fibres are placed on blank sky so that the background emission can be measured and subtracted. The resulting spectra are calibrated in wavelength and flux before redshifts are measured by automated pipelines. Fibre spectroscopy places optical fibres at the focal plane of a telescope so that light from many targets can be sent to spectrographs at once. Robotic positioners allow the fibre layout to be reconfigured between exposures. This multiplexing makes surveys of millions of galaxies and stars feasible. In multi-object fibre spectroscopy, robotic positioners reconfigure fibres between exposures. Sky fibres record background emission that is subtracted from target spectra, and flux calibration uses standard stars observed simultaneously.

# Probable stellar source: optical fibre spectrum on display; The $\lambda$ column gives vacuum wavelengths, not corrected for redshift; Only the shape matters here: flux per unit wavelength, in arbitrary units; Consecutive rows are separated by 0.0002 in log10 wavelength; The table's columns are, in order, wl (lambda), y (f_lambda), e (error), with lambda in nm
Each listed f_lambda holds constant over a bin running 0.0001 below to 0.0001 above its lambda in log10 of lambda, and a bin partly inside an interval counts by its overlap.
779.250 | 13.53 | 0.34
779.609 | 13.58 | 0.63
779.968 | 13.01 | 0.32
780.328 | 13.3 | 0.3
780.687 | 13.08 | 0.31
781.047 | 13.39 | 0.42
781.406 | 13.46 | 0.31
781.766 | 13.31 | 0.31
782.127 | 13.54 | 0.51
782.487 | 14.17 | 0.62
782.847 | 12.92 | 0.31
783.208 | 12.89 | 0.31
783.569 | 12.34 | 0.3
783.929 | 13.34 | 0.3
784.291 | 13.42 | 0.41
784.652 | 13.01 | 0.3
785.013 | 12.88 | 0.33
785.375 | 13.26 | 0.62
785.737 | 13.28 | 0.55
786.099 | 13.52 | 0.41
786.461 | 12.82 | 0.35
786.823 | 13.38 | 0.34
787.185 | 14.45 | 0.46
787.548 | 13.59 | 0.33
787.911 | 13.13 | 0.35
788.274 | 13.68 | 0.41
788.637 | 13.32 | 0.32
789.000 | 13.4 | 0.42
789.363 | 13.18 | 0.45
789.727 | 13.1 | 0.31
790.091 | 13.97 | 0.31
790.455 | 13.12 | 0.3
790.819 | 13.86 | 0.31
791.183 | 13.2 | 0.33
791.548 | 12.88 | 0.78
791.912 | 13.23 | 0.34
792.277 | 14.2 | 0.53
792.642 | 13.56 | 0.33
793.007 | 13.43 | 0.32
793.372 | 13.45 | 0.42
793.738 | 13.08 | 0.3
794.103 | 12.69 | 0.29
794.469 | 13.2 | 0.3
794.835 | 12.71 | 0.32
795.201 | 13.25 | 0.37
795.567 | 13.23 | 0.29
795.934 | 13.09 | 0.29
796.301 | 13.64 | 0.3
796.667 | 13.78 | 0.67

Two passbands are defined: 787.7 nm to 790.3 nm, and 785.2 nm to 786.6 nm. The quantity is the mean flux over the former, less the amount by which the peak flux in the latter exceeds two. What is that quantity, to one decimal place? 1.9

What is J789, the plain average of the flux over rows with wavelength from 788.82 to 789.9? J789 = 13.2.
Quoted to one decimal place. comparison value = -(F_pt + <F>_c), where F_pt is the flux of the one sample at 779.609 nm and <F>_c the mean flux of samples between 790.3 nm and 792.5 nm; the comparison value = -27.0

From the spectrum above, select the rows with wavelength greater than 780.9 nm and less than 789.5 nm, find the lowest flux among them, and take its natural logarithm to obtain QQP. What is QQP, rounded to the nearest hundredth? 2.51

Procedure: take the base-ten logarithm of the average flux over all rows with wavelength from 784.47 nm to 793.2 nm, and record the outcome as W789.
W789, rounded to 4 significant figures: 1.127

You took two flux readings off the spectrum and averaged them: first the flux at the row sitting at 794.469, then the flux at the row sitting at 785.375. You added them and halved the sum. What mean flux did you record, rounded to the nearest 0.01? 13.23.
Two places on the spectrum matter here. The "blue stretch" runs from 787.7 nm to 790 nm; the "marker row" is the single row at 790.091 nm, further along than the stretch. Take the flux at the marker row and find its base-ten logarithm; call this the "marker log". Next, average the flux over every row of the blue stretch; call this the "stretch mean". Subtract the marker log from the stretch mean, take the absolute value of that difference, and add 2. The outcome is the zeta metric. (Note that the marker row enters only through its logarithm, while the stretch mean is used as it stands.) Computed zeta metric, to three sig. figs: 14.2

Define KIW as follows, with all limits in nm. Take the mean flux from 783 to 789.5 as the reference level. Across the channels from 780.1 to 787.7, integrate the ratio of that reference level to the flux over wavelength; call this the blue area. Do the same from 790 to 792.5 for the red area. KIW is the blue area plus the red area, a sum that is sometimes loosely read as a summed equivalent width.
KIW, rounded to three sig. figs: 10.1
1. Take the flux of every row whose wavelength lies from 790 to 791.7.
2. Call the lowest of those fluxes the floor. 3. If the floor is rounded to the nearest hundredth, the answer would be 12.88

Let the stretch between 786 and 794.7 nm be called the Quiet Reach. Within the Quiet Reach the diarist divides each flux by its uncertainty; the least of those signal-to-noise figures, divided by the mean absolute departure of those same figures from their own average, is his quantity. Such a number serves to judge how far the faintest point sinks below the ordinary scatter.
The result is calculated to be 3.0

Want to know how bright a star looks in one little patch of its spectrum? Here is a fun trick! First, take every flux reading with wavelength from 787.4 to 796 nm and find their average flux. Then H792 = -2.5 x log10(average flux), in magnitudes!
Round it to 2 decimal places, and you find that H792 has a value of -2.81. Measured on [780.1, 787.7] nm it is -2.81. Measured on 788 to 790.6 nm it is -2.82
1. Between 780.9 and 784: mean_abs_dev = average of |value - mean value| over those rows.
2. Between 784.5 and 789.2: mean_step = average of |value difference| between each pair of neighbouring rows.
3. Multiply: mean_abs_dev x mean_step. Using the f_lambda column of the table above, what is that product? 0.16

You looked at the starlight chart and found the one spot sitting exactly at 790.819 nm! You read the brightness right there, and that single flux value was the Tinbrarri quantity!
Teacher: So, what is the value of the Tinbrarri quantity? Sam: 13.86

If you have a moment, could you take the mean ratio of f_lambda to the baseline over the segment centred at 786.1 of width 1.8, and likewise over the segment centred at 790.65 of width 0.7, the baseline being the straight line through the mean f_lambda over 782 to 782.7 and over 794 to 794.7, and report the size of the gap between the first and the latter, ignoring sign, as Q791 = 0.04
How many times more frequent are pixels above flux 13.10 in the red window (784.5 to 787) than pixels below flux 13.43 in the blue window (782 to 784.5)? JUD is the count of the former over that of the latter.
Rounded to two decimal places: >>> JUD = 0.80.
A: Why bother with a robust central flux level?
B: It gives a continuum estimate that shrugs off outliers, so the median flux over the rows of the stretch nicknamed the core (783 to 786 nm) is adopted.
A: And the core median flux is 13.1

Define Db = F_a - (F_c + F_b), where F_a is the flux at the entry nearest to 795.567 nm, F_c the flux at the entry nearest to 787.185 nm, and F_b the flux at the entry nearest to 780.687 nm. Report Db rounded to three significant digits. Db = -14.3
